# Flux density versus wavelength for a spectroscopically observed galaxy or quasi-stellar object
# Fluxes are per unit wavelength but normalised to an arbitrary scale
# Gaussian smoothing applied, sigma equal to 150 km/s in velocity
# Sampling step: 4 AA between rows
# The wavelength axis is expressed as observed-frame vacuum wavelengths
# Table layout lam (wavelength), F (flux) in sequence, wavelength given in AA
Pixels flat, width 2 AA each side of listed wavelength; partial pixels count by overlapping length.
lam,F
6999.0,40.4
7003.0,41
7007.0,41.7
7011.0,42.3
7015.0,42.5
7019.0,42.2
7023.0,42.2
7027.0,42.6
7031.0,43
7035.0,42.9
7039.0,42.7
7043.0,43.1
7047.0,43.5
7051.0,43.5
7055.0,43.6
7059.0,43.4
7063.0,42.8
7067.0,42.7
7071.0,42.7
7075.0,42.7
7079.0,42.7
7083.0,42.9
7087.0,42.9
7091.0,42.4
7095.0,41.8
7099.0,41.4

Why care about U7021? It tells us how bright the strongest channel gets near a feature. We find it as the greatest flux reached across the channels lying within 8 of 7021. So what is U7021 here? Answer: 42.6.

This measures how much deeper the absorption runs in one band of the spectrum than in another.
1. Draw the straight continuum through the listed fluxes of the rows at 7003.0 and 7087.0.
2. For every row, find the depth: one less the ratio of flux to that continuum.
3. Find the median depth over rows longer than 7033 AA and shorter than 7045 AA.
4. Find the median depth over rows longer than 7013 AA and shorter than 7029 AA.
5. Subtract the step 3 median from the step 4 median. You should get 0.01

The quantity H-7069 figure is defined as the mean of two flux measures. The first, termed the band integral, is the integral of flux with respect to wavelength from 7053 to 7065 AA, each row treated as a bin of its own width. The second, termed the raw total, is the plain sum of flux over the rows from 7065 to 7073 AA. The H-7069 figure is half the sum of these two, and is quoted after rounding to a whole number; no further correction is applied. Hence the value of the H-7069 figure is 302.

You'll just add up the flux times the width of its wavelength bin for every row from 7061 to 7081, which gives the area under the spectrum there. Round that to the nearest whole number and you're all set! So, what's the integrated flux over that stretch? 854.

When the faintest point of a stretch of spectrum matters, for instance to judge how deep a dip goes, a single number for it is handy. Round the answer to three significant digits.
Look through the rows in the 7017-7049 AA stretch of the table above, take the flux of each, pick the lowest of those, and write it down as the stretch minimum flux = 42.2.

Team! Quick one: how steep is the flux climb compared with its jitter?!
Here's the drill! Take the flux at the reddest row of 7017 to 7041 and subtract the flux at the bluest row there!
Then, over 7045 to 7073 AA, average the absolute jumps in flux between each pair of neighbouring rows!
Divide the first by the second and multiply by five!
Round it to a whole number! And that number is 15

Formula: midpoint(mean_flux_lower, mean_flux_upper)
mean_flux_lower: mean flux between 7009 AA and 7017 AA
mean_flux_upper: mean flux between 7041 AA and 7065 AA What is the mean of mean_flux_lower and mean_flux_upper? 42.9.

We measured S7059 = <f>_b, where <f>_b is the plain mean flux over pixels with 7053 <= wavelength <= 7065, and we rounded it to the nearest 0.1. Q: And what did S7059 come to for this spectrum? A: 43.3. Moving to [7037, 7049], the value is 43.1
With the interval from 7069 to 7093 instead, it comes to 42.7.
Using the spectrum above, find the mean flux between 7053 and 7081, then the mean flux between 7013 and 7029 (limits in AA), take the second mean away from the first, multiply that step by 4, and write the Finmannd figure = 2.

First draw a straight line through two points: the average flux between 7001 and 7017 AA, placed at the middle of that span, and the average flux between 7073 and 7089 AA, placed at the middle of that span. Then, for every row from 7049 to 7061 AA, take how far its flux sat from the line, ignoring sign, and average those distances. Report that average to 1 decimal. 1.0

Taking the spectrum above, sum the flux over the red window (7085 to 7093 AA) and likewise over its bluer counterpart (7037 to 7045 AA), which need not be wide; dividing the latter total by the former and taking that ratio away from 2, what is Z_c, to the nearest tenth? 1.0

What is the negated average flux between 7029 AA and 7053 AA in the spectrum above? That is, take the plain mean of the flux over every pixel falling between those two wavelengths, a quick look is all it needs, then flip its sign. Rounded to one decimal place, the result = -43.1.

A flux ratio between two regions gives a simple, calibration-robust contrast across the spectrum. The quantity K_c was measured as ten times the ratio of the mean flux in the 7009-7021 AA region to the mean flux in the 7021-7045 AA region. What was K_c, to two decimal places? 9.90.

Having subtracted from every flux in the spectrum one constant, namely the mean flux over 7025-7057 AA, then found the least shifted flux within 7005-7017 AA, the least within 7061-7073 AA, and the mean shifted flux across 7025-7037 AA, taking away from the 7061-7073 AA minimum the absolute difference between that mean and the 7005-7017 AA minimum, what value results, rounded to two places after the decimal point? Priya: -1.55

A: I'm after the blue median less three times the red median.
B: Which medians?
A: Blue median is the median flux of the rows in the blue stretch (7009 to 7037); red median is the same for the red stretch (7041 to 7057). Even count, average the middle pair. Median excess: -88.0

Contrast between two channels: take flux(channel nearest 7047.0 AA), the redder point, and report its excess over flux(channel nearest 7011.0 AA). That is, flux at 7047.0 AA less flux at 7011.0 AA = 1.20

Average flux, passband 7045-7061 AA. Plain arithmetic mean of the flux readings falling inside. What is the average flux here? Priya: 43.5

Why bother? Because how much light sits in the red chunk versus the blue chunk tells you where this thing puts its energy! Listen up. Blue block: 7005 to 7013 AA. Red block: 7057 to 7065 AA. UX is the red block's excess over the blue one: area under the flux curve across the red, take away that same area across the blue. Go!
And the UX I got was 9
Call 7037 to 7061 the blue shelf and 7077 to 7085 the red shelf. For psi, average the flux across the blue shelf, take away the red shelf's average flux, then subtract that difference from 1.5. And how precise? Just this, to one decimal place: 1.0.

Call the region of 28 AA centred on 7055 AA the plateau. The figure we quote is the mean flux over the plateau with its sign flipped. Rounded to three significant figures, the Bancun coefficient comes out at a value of -43.2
